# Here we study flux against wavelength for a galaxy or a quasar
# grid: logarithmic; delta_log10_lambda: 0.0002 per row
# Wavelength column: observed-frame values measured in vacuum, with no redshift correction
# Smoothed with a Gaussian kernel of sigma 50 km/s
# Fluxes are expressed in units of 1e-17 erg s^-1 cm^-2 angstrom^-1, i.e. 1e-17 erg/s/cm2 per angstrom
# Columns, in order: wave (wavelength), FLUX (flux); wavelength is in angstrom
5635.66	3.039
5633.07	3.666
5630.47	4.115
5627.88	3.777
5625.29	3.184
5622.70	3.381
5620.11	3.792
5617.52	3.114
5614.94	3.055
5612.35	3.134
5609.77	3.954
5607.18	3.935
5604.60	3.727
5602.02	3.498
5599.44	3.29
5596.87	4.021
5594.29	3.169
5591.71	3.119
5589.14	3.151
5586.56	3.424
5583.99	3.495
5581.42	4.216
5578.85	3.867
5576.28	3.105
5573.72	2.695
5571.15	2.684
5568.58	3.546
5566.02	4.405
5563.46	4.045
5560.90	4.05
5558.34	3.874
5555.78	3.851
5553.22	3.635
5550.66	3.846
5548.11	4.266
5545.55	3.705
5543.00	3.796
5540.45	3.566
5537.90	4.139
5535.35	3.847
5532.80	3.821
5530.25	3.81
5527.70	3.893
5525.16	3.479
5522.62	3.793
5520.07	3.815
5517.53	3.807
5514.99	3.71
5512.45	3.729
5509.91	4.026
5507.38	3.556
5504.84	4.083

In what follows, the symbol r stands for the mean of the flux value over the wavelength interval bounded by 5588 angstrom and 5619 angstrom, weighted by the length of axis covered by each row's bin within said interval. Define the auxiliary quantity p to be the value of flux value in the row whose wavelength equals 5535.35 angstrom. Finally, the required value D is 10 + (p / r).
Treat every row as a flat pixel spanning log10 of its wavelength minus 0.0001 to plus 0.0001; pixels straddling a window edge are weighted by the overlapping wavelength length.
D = 11.12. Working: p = 3.847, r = 3.43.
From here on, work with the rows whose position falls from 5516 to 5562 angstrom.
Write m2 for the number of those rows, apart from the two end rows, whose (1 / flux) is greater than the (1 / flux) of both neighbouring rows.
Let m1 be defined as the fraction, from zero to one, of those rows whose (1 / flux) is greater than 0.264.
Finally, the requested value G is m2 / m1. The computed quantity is 22.5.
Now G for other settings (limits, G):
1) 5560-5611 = 6.7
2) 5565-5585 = 1.6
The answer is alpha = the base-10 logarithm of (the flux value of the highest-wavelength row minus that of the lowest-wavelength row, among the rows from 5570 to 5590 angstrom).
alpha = -0.33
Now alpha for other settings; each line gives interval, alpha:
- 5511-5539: -0.39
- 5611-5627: -1.30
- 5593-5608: -0.12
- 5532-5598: -0.70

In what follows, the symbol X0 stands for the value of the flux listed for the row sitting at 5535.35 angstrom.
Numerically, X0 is 3.847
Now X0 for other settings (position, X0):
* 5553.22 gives 3.635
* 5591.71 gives 3.119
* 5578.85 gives 3.867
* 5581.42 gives 4.216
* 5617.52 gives 3.114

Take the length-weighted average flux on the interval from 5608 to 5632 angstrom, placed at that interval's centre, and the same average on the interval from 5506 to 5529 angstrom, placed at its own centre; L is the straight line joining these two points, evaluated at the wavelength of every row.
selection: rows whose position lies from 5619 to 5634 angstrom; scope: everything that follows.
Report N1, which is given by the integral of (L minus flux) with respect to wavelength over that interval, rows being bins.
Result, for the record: -2.35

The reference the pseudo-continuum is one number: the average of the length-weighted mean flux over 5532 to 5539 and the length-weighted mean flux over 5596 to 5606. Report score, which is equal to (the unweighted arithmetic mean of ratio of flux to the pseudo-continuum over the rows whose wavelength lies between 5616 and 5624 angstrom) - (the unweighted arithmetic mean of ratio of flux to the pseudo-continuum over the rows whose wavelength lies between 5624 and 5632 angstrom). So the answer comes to -0.07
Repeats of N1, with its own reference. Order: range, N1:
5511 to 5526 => 0.34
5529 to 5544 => -1.78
